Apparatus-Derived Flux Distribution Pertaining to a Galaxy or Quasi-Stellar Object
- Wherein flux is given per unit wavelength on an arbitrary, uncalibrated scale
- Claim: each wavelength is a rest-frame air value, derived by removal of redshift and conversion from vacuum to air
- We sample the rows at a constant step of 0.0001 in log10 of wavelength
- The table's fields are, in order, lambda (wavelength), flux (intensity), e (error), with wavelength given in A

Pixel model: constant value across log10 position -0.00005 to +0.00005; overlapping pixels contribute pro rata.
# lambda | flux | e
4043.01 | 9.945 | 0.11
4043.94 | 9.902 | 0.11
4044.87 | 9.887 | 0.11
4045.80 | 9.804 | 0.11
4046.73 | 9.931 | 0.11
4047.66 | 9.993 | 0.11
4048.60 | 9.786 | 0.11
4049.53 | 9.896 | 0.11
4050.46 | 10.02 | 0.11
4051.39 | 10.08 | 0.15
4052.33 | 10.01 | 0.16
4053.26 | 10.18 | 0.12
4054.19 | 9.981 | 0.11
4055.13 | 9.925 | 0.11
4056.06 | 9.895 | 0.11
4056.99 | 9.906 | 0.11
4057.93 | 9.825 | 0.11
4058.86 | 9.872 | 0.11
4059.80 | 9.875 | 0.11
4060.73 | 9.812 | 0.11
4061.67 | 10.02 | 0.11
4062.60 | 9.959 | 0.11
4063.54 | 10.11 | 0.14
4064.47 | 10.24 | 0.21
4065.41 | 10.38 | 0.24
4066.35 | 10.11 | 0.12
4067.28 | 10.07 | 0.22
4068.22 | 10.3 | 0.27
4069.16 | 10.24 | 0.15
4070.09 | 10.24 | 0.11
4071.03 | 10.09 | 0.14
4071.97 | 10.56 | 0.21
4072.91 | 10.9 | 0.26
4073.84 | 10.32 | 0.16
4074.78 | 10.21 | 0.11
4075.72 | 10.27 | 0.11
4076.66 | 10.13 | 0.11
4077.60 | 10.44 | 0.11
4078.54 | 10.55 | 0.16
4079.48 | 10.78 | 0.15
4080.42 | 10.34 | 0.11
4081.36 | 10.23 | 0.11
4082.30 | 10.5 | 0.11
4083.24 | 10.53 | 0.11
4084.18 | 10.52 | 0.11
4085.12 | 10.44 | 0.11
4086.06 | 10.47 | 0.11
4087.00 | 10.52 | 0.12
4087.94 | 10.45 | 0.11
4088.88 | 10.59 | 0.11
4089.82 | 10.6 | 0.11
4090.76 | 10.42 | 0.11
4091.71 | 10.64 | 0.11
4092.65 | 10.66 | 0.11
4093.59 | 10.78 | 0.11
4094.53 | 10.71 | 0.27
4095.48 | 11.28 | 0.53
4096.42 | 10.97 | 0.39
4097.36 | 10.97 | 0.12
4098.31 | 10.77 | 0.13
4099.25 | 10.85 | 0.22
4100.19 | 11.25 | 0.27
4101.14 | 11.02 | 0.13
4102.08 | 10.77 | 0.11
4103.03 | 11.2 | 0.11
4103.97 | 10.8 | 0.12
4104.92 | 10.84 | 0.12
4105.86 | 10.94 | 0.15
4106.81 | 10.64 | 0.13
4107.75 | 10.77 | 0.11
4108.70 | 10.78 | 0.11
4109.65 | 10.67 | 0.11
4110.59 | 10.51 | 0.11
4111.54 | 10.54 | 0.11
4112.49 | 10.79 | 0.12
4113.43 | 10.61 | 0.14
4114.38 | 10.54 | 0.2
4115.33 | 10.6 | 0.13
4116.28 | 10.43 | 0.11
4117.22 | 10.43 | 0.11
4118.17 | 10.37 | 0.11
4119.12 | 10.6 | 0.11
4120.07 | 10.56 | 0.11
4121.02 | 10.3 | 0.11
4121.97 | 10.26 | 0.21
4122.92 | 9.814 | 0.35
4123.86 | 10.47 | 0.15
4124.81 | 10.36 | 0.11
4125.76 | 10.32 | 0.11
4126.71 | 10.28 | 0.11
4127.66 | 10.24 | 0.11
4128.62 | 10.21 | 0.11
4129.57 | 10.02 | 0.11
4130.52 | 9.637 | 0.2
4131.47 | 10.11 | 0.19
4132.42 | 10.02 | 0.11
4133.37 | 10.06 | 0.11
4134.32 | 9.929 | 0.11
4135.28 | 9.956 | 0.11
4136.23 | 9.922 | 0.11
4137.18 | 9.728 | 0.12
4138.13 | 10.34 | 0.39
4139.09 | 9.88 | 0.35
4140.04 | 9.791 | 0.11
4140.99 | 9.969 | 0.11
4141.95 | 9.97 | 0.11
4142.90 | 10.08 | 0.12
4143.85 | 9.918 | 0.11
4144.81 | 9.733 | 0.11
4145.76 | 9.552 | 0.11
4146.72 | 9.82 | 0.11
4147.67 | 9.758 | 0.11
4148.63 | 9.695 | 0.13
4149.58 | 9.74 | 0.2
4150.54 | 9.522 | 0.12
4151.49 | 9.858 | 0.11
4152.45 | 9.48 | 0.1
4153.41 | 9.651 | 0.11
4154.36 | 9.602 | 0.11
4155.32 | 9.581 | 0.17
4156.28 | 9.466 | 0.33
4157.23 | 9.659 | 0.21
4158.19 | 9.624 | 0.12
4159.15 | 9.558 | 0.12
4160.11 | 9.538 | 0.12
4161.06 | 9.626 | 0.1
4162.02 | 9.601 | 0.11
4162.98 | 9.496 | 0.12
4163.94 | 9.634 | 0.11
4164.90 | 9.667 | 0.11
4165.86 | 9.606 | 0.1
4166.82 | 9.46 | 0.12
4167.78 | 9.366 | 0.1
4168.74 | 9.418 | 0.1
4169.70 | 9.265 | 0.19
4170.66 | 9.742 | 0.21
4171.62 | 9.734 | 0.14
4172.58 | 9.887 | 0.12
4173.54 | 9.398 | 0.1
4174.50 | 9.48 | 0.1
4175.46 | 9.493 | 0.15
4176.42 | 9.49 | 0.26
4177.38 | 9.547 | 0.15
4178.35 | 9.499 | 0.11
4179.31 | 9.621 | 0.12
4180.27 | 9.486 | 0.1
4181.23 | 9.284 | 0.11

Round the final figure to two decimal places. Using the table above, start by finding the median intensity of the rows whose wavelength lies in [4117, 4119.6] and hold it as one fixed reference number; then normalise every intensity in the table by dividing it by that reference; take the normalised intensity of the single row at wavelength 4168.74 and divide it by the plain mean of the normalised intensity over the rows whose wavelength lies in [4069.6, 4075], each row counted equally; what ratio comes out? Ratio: 0.91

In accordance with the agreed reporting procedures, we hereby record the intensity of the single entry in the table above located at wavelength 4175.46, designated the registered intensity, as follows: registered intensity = 9.493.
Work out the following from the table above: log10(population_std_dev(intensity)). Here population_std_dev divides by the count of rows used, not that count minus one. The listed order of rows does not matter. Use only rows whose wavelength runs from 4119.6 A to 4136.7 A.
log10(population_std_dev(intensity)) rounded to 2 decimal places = -0.64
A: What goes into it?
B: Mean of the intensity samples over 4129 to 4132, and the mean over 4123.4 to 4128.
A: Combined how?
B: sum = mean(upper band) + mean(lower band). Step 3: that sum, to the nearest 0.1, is 20.3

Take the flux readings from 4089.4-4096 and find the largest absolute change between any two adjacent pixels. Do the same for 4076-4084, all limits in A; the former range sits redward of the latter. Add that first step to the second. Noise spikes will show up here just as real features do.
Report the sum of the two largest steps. 1.01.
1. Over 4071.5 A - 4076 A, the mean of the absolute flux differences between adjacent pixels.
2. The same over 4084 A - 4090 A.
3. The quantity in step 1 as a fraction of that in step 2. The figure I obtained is 4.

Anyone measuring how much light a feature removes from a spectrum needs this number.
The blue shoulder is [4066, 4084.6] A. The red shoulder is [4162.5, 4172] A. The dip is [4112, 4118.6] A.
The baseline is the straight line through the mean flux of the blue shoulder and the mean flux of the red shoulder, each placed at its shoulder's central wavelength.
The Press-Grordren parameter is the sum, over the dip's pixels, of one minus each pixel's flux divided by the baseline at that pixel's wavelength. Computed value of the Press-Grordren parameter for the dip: -0.37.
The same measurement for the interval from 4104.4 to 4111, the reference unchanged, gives -0.46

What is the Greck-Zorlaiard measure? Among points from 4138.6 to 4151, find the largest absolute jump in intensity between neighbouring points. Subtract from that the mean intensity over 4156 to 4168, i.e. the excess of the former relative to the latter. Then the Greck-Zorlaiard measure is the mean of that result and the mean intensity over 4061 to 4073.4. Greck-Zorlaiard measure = 0.5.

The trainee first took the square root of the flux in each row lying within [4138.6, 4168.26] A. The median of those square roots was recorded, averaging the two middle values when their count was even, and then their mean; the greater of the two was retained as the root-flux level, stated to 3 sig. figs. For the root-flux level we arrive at 3.11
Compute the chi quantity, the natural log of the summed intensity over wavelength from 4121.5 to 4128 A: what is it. 4.27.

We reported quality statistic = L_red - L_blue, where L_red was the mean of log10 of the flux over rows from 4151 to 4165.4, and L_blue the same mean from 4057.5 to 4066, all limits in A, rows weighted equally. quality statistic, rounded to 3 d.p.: -0.018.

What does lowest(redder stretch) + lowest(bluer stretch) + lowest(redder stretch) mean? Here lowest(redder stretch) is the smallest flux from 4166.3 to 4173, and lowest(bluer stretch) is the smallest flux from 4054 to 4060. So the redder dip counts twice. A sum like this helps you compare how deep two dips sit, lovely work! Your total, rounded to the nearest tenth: 28.4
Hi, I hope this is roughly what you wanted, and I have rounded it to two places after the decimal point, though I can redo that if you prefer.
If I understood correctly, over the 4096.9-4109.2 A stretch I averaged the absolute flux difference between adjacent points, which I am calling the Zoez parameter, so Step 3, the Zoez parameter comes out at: 0.21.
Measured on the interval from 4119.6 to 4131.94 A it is 0.23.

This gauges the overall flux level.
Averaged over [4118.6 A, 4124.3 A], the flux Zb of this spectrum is 10.3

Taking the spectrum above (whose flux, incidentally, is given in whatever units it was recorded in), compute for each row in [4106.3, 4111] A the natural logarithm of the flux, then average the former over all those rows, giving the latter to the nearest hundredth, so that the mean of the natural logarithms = 2.37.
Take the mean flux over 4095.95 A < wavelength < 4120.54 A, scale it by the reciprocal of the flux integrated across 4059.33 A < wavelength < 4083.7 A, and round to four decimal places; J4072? 0.0429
